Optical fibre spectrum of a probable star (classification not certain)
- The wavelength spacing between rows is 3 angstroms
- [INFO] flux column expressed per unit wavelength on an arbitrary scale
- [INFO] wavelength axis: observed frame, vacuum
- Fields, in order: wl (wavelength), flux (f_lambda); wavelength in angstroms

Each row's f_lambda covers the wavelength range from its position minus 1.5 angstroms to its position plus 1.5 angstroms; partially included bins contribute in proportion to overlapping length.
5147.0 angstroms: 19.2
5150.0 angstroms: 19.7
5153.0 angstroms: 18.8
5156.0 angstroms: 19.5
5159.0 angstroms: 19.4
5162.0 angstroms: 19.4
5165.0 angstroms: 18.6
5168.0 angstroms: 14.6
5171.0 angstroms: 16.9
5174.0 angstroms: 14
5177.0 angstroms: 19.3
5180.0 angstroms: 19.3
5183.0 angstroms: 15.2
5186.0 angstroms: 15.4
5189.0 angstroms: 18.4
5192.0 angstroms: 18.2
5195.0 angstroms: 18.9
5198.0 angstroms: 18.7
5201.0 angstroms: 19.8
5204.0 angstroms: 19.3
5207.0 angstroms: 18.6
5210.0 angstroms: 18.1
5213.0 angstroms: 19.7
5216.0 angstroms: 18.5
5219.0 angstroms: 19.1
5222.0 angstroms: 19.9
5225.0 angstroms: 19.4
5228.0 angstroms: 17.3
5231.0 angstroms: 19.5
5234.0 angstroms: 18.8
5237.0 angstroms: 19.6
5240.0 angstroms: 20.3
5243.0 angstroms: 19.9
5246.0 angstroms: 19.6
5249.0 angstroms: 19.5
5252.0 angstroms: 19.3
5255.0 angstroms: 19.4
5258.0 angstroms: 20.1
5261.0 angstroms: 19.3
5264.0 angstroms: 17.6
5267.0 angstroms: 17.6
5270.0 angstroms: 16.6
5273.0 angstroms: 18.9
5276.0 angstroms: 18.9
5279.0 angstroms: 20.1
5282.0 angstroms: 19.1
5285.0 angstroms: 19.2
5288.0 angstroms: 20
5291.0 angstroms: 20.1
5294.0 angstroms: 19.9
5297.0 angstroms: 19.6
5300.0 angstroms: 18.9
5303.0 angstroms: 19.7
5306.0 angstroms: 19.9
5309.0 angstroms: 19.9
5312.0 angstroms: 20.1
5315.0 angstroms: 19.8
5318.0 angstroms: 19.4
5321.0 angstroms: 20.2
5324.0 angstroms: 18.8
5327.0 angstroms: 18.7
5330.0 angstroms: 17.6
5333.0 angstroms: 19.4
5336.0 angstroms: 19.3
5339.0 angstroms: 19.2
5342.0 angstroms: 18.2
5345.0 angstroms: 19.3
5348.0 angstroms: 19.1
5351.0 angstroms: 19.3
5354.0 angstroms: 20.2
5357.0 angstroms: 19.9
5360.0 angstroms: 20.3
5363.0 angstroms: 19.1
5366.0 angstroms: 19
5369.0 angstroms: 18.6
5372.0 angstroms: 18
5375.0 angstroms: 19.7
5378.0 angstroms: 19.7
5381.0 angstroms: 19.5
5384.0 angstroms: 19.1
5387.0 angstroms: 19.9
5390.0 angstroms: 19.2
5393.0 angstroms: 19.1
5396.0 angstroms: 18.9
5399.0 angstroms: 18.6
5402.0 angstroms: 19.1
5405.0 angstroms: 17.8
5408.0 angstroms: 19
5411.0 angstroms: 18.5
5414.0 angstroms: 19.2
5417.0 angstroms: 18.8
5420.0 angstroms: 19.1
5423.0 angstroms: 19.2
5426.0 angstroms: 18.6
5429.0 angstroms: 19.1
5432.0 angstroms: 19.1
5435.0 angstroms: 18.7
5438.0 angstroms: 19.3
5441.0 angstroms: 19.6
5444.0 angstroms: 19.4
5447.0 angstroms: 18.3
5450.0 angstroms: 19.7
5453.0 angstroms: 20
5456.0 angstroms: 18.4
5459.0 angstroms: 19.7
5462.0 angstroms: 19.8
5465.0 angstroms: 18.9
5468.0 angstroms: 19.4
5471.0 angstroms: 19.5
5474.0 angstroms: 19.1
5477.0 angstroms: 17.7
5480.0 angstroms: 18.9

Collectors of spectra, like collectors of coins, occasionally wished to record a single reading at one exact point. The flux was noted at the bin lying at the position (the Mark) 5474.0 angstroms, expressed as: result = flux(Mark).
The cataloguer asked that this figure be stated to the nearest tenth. 19.1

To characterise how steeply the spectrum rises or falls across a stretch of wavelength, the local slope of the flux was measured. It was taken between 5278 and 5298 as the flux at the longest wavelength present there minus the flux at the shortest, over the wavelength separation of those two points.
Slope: -0.03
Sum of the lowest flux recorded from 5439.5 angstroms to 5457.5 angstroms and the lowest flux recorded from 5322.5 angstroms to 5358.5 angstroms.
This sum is 35.9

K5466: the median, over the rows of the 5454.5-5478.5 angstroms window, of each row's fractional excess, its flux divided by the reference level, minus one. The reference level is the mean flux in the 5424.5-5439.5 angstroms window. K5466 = 0.015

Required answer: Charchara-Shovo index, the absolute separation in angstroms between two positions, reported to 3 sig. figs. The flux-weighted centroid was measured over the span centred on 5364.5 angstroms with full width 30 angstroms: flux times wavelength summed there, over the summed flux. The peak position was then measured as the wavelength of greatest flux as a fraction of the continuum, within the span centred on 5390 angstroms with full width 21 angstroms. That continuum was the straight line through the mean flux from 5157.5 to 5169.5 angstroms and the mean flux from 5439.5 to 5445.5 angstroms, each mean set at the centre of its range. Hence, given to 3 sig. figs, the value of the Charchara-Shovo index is 22.6 angstroms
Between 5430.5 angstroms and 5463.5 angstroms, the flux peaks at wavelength 5453.0 angstroms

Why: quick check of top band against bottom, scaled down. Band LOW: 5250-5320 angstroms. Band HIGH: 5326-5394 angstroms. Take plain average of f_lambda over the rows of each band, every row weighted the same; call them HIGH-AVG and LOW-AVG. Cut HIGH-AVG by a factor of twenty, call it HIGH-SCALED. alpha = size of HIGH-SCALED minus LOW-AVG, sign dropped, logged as 18.3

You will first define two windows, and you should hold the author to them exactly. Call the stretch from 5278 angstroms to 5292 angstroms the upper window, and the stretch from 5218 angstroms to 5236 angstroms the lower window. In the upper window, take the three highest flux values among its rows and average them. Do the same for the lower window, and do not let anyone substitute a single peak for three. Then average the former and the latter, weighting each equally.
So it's 19.8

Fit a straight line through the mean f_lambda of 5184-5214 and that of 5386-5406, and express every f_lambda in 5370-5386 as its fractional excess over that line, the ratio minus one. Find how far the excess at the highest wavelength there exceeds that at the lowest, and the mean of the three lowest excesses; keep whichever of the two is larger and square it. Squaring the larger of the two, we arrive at 0.0032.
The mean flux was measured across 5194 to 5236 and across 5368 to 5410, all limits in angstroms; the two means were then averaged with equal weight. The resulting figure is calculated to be 19.0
